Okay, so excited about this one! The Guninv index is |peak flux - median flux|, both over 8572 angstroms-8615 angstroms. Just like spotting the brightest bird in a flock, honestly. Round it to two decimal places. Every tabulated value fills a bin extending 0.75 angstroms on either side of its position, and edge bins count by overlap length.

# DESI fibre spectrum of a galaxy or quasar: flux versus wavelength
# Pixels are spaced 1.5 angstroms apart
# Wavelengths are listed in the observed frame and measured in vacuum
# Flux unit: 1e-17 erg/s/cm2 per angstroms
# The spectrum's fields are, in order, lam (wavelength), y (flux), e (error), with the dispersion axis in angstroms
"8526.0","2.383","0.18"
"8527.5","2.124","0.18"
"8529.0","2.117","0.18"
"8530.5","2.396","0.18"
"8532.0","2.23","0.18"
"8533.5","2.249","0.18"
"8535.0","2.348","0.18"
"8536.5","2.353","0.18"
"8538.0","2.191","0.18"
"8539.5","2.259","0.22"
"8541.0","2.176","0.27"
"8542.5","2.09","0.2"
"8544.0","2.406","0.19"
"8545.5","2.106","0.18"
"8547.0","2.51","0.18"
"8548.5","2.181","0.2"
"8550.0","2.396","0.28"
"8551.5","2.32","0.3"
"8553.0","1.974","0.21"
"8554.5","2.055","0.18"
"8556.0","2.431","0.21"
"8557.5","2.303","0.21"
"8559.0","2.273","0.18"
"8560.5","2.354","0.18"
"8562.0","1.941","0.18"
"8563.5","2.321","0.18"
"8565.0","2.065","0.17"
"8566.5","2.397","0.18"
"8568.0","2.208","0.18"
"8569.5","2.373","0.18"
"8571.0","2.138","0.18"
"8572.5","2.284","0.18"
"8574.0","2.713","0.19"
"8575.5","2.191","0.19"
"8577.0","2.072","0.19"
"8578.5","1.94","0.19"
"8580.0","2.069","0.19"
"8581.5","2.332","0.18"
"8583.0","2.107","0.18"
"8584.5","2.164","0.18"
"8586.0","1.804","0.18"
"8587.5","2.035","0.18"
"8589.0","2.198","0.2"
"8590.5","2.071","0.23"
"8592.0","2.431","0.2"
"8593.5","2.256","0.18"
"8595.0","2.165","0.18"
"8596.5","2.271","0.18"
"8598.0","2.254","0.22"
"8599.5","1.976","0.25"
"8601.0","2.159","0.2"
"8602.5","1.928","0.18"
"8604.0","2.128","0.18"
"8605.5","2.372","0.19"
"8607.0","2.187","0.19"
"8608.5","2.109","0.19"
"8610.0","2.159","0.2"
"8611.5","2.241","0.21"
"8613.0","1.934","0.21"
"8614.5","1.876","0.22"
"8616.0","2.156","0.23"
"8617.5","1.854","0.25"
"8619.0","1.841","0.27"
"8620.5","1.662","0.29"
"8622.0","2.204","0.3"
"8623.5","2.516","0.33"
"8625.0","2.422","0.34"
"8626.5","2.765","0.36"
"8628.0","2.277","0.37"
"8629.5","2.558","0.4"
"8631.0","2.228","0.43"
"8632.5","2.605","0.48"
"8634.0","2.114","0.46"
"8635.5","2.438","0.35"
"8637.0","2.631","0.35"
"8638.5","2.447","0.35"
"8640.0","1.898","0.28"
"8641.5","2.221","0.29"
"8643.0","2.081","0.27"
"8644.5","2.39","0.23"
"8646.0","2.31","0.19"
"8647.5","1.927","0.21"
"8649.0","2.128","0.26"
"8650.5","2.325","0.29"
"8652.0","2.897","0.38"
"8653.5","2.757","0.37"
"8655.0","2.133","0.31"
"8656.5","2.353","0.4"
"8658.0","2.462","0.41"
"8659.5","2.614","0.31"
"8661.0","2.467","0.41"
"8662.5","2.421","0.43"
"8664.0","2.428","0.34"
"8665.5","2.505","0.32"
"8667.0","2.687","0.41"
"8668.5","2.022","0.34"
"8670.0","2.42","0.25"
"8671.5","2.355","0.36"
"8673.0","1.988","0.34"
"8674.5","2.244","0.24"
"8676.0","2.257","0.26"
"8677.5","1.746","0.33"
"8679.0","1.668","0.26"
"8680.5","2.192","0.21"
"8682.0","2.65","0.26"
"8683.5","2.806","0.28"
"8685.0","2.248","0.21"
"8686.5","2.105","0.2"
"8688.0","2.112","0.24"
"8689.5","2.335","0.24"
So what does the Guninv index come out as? 0.55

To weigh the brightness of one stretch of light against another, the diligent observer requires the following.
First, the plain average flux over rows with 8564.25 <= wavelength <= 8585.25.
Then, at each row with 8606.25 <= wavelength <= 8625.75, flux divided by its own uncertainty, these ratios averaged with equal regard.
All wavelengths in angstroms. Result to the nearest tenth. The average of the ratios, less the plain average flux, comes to 6.5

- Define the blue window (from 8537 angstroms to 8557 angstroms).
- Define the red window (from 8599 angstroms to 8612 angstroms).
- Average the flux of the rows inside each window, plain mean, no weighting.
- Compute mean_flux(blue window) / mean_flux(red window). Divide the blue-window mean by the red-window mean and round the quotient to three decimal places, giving 1.046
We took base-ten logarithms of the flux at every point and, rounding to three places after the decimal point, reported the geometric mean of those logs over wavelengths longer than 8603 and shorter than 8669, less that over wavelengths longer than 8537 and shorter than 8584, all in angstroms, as 0.007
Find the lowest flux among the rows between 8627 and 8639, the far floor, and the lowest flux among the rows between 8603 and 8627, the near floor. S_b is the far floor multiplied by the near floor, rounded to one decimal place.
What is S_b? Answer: 3.5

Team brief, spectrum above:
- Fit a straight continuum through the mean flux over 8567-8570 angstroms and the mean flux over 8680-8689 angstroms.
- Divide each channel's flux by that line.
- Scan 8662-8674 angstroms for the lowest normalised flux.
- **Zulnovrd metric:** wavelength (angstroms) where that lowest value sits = 8673.0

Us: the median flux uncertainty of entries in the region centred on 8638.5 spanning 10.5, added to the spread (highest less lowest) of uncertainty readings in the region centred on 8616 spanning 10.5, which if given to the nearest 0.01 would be 0.43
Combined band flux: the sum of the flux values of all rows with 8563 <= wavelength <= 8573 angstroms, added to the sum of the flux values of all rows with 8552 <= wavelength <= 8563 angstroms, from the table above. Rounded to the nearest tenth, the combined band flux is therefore 31.1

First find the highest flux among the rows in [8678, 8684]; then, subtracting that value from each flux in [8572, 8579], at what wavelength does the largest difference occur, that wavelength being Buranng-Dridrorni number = 8574.0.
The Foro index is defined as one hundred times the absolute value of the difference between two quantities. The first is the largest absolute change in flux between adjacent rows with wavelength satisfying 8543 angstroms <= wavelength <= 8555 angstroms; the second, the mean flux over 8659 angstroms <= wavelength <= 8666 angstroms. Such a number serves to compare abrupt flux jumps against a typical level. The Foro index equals 208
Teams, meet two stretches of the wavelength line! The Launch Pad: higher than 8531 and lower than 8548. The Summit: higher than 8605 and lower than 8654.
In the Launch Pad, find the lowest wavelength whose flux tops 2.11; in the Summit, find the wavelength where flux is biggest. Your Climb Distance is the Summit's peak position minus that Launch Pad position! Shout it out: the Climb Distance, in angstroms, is 120.0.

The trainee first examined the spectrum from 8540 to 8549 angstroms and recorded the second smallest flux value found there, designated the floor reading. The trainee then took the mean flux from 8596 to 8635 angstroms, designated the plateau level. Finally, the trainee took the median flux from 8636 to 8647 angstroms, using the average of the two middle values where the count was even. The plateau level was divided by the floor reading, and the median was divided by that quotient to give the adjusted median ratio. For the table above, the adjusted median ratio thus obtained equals 2.23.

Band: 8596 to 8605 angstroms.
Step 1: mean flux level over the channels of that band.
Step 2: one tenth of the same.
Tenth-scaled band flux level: 0.212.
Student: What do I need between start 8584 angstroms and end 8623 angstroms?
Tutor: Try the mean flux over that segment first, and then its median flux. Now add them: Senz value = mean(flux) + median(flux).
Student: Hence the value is 4.25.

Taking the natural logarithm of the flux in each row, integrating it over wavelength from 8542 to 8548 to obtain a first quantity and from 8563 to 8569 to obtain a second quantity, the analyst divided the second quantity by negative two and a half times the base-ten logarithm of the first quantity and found -2.80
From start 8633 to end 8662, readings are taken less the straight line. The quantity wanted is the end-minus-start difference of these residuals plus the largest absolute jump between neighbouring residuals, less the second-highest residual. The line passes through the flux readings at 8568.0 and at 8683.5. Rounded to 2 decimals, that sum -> 0.74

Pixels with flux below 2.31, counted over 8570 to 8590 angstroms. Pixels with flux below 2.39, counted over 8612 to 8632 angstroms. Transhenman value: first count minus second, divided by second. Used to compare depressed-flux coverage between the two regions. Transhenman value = 0.2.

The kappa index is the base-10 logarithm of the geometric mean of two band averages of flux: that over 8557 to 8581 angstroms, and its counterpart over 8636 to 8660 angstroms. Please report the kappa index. 0.359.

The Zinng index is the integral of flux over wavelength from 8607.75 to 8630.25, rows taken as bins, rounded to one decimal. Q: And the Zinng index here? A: 48.9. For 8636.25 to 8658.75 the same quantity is 52.4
